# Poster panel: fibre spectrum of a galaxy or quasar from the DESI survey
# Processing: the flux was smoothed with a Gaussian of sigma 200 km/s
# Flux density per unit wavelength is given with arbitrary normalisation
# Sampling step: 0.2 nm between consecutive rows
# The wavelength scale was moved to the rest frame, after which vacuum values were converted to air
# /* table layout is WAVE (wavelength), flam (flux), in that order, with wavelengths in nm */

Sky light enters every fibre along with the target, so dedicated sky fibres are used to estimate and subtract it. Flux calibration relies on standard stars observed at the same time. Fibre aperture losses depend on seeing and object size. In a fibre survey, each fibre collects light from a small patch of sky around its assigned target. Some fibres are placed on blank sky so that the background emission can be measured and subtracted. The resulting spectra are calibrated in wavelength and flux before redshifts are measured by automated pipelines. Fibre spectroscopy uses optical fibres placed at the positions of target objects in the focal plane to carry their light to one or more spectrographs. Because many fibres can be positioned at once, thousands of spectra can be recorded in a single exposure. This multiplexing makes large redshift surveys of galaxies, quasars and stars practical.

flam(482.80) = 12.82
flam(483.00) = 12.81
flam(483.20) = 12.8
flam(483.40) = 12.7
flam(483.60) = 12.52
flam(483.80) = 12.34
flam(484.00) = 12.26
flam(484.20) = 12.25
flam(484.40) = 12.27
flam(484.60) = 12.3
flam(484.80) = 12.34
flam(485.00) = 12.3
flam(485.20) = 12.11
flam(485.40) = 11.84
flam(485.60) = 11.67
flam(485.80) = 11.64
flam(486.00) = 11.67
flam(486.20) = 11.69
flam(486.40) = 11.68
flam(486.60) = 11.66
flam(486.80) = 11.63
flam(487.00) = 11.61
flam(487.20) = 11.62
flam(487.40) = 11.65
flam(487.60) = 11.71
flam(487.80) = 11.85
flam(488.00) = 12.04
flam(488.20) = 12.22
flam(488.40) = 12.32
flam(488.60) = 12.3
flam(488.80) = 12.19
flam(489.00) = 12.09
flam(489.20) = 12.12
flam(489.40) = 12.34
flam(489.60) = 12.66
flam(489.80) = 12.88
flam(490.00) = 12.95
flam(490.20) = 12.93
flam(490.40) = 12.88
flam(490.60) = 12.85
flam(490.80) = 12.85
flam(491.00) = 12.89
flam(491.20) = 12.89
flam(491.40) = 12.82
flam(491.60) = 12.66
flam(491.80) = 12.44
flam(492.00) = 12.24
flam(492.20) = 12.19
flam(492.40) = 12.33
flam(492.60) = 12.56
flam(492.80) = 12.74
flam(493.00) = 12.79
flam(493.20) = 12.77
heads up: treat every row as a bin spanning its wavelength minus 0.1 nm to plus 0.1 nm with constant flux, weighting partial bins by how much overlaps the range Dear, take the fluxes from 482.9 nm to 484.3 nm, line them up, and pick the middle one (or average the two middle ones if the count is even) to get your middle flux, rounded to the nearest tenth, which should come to 12.5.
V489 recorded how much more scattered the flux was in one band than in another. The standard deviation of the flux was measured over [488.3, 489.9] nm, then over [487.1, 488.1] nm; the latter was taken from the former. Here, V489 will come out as 0.10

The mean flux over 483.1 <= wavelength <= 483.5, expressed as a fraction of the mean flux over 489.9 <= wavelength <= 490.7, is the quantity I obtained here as 0.99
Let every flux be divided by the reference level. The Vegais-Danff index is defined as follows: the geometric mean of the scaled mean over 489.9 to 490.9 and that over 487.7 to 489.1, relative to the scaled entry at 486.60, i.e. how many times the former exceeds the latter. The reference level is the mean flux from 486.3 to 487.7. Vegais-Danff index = 1.07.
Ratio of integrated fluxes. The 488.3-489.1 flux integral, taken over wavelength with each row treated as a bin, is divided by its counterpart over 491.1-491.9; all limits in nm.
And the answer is 0.96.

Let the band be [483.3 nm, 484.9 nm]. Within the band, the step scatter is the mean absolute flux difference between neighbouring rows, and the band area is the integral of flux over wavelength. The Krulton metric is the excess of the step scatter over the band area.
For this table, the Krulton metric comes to -19.7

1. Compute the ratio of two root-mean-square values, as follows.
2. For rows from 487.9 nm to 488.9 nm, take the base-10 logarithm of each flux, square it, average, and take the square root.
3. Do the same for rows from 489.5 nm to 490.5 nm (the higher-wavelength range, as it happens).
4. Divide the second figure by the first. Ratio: 1.02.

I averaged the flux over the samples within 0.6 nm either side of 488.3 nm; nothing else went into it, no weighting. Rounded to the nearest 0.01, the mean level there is 12.15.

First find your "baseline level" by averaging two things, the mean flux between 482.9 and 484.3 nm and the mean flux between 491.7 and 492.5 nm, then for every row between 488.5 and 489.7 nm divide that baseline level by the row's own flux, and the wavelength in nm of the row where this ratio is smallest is 489.60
